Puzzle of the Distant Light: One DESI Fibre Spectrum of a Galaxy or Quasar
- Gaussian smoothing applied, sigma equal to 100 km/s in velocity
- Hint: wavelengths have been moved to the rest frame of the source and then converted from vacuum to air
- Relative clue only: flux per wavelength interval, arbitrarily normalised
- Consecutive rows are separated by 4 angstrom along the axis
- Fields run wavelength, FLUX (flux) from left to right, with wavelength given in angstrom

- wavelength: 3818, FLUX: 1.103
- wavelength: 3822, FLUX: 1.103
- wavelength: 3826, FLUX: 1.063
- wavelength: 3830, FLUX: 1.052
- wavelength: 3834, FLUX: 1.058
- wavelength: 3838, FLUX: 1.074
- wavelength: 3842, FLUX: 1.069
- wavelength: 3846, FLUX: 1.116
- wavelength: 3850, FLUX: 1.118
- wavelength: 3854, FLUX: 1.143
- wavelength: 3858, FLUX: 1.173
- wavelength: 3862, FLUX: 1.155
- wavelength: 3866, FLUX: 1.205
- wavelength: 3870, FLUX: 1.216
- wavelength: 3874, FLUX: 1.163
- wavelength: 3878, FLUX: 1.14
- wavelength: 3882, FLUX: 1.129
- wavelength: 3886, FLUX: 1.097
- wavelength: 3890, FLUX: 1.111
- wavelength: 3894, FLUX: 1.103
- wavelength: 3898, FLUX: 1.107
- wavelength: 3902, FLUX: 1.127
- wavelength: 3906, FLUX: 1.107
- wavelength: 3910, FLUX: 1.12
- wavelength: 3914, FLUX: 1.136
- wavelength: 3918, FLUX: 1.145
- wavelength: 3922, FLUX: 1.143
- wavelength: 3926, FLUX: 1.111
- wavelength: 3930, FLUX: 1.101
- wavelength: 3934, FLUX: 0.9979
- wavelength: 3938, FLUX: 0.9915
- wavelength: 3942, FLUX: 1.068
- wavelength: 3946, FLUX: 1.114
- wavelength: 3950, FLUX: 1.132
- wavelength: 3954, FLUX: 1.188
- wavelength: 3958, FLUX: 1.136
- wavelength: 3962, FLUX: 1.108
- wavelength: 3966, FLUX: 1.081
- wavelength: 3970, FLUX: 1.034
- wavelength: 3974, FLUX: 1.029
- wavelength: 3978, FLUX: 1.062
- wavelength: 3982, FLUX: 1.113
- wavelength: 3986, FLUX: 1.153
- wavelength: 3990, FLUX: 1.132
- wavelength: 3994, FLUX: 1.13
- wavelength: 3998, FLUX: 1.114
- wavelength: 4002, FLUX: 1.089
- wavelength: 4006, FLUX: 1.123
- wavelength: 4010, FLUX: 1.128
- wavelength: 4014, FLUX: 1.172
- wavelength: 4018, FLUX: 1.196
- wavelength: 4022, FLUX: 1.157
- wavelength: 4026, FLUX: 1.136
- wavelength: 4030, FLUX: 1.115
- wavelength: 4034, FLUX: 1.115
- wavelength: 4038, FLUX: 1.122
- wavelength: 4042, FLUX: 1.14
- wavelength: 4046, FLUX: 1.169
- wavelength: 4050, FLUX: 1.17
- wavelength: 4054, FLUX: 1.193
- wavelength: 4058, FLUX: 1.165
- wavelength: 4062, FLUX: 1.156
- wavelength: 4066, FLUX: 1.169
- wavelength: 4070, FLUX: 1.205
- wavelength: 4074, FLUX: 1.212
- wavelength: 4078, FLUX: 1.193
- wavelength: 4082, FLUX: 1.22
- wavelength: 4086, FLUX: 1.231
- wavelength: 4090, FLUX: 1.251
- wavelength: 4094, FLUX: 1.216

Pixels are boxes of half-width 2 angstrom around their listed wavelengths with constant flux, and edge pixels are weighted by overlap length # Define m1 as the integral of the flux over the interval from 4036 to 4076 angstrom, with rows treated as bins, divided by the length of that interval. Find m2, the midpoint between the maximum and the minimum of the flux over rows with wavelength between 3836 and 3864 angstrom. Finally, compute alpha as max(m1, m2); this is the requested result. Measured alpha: 1.17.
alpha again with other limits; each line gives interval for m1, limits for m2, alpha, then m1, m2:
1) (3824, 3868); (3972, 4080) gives 1.12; 1.11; 1.12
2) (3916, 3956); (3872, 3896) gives 1.13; 1.10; 1.13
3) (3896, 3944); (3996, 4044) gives 1.14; 1.10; 1.14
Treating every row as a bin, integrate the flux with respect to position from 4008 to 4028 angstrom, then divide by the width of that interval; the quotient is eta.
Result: 1.16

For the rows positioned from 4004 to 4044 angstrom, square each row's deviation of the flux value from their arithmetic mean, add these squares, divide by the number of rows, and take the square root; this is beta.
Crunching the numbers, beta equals 0.025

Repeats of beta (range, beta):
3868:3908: 0.034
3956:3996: 0.042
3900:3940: 0.054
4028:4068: 0.026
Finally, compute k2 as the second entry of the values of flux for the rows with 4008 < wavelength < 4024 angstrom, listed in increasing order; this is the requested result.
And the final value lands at 1.157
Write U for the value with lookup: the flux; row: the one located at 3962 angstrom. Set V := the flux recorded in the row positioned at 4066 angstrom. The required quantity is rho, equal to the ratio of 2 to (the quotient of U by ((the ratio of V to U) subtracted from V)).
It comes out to 0.21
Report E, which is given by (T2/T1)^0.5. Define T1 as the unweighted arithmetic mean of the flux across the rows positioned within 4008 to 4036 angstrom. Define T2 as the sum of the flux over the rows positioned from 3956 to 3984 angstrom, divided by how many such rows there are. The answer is 0.97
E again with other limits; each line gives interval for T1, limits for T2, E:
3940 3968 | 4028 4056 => 1.01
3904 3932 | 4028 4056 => 1.01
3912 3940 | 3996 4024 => 1.02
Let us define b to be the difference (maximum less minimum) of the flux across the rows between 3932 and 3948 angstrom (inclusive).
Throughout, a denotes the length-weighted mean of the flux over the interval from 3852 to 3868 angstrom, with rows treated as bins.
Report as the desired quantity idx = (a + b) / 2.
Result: 0.646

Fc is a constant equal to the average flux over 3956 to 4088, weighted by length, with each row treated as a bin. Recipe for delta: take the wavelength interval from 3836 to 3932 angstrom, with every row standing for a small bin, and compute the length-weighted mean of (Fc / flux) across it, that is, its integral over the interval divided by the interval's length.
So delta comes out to 1.01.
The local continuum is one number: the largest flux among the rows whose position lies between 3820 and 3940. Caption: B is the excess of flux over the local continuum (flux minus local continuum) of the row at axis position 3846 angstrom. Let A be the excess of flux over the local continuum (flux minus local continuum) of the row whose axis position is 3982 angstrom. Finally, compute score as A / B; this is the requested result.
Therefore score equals 1.0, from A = -0.103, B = -0.100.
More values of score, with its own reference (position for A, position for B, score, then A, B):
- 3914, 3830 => 0.5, -0.080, -0.164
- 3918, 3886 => 0.6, -0.071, -0.119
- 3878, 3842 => 0.5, -0.076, -0.147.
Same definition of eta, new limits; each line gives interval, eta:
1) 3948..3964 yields 1.14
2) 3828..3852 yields 1.08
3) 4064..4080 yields 1.19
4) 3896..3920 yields 1.12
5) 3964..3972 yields 1.06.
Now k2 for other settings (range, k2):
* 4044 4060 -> 1.169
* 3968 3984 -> 1.034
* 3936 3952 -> 1.068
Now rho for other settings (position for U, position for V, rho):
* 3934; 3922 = 0.00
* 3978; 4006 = 0.12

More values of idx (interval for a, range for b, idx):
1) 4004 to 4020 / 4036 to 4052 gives 0.601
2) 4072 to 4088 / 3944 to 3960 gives 0.644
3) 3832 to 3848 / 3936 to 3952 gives 0.610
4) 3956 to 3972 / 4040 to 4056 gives 0.571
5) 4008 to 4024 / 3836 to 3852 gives 0.606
